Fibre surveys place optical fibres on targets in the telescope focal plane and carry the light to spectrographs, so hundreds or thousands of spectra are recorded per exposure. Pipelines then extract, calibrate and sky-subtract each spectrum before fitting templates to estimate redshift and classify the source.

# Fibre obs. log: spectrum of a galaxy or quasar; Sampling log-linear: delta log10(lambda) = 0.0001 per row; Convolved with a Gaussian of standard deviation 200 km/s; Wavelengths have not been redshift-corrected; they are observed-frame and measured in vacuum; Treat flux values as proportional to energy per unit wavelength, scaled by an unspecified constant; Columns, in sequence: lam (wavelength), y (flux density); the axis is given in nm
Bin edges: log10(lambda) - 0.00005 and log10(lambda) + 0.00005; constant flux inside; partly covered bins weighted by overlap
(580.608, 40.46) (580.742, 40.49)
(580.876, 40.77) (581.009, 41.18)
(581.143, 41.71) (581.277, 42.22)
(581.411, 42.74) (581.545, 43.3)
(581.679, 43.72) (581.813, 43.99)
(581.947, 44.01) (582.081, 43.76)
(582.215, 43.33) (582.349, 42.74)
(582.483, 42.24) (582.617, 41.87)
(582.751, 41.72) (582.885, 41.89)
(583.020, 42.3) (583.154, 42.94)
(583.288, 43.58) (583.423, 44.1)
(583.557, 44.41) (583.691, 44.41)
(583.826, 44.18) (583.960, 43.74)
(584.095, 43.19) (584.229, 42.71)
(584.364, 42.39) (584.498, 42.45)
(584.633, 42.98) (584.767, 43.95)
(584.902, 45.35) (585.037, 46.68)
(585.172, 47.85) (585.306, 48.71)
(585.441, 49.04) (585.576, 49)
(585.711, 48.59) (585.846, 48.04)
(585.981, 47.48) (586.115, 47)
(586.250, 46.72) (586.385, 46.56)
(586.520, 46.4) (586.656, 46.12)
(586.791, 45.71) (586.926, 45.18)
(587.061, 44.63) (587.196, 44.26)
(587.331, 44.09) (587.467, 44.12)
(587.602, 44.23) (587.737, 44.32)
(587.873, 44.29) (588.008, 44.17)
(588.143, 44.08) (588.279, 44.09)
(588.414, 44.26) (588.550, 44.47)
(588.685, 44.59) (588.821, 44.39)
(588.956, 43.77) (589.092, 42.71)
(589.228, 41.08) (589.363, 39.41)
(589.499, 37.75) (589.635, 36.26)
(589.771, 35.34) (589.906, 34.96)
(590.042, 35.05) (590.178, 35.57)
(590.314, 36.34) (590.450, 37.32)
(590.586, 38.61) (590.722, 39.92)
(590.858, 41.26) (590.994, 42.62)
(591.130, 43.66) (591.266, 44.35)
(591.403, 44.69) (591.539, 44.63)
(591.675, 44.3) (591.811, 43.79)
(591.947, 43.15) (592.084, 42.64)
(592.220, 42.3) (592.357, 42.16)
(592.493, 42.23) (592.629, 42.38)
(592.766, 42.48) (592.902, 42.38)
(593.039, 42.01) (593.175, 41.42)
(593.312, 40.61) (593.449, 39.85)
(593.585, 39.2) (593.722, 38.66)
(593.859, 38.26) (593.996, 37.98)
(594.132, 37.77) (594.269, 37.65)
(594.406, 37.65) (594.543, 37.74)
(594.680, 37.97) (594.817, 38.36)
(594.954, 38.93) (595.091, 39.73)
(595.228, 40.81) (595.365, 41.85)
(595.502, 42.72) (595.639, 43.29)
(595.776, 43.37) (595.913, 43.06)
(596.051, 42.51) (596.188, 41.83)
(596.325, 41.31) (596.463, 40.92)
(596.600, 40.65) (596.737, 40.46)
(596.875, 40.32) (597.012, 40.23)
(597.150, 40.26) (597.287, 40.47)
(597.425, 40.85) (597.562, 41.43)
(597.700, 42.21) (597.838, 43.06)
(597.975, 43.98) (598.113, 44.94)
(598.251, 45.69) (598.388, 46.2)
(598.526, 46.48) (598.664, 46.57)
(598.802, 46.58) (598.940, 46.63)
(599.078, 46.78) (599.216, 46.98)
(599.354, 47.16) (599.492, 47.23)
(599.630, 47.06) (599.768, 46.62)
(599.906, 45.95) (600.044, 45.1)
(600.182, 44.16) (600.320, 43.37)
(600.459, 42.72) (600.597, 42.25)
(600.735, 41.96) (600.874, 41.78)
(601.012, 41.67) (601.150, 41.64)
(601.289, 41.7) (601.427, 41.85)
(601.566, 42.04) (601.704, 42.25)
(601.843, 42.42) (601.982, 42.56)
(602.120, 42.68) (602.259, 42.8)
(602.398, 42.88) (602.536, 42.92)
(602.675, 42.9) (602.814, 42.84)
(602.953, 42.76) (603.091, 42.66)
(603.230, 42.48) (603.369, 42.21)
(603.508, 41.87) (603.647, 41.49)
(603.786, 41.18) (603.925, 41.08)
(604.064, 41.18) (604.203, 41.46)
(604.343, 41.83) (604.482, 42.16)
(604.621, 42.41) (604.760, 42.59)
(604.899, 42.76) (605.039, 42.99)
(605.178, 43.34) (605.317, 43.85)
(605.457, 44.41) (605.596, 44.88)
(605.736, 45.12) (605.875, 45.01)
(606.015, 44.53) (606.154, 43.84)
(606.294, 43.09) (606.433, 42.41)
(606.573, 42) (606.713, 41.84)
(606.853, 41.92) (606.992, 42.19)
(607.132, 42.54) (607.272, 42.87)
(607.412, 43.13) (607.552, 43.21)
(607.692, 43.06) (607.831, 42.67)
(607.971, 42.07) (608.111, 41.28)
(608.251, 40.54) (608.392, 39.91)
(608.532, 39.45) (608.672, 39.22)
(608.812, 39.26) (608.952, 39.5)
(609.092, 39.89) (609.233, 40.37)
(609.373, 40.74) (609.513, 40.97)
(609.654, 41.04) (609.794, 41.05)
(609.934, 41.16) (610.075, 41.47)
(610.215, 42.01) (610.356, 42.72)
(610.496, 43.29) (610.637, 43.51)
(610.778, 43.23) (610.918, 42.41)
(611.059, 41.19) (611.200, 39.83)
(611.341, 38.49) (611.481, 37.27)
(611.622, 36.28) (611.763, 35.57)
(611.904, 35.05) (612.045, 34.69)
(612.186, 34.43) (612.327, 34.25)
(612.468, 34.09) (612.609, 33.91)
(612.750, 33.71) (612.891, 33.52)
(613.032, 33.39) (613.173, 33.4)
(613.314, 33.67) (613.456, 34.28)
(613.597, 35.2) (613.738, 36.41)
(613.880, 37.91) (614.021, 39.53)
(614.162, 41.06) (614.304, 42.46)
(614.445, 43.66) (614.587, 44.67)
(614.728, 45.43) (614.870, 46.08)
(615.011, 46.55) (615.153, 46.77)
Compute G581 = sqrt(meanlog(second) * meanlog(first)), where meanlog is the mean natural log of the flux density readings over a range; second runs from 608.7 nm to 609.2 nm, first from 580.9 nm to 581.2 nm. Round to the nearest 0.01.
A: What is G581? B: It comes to 3.70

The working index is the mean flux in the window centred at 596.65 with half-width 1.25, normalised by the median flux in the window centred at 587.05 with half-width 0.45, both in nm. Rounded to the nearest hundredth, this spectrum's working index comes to 0.93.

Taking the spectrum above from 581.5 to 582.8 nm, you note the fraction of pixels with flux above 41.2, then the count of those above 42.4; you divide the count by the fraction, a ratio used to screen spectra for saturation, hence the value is 7.0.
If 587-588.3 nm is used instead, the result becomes 10.0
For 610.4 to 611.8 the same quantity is 10.0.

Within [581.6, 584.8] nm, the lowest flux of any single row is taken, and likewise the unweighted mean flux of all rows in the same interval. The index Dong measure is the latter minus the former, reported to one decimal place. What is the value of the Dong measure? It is 1.5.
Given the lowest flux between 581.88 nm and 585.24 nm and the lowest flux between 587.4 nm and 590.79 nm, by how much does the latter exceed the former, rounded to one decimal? -6.8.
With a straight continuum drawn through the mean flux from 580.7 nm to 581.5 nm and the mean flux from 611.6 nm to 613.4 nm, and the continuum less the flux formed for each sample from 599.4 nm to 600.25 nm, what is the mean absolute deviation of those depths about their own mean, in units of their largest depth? -0.13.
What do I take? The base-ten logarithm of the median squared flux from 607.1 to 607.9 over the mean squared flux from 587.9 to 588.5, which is -0.02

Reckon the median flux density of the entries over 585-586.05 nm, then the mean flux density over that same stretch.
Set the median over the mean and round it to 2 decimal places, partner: 1.00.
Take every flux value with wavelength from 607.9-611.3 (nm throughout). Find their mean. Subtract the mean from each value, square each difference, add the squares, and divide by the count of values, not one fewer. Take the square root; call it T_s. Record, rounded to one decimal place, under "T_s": 1.3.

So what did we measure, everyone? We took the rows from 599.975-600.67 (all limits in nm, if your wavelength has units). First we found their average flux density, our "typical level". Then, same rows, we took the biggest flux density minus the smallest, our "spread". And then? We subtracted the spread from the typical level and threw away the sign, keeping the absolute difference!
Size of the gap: 40.7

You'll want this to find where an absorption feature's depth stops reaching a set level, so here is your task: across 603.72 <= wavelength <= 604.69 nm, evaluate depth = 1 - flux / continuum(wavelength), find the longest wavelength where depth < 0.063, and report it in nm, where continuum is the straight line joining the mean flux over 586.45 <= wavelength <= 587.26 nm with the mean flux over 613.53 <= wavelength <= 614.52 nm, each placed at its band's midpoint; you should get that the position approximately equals 604.621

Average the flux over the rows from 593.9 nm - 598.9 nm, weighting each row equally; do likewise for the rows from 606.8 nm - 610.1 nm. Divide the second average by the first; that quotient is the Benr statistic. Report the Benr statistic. 0.99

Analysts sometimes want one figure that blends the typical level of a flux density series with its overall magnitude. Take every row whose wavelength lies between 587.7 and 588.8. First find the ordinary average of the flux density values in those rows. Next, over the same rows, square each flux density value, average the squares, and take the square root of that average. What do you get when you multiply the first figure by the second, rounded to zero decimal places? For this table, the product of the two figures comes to 1961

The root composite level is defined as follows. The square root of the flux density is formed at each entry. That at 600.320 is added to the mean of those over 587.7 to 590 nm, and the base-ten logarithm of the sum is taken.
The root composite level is 1.12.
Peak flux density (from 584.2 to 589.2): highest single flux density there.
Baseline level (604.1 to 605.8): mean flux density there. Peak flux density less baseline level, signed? 5.9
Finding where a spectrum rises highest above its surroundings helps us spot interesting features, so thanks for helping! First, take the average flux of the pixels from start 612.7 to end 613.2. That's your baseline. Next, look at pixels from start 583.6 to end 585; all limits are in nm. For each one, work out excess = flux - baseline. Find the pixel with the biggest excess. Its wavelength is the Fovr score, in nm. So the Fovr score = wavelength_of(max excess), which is 584.902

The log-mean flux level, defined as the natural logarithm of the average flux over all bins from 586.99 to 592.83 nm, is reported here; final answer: 3.73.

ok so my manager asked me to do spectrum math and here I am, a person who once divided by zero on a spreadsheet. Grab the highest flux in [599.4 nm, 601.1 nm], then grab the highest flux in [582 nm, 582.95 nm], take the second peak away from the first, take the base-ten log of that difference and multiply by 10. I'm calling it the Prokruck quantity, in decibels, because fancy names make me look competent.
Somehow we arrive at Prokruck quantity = 5.4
